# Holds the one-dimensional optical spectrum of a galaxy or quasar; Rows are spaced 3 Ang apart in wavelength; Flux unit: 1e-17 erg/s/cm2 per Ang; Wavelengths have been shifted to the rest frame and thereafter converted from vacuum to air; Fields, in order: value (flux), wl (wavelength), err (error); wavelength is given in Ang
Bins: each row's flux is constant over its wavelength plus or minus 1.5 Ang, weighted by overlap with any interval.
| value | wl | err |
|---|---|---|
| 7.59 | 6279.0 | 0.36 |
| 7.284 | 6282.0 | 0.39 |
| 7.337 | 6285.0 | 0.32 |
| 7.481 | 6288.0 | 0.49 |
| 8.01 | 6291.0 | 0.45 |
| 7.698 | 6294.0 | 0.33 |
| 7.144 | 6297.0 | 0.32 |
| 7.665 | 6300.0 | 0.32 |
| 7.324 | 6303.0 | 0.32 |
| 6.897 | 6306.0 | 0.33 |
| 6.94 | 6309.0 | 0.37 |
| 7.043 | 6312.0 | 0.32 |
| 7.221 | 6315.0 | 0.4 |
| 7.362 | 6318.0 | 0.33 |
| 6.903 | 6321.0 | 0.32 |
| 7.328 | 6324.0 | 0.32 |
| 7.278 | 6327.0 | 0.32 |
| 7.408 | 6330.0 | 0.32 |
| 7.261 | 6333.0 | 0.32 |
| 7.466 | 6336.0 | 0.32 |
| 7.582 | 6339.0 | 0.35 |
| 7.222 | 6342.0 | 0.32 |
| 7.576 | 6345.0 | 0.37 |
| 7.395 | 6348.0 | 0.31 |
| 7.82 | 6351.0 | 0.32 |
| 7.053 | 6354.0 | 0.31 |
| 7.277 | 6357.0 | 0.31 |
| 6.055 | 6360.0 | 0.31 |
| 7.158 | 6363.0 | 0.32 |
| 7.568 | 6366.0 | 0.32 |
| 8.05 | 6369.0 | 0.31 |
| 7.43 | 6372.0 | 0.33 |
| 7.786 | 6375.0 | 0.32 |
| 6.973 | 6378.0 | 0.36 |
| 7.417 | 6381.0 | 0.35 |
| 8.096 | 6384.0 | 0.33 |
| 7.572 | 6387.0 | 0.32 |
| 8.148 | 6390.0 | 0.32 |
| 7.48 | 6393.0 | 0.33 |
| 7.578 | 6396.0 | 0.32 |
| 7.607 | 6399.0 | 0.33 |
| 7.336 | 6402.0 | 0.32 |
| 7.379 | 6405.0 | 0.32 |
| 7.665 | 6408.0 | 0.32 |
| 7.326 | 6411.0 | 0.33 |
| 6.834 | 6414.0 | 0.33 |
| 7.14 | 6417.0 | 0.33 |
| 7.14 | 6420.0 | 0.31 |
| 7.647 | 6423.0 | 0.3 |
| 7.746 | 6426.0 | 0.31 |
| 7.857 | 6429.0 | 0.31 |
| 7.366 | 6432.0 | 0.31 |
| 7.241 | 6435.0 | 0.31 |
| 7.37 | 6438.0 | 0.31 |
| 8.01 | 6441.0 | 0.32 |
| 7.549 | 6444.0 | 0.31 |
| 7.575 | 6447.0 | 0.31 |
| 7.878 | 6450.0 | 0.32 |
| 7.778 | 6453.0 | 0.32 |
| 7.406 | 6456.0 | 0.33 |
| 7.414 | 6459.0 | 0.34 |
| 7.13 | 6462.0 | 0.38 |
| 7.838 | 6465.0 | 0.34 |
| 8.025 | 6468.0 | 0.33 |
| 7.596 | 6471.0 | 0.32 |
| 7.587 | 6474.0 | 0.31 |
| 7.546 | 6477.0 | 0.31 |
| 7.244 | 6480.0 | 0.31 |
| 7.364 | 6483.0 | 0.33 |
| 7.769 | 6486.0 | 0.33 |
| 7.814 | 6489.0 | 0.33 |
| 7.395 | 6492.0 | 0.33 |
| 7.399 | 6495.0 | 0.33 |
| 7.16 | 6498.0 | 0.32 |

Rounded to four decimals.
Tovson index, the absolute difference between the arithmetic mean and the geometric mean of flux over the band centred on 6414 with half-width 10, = 0.0052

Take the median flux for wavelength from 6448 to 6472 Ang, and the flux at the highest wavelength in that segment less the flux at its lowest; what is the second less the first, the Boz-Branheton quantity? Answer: -8.0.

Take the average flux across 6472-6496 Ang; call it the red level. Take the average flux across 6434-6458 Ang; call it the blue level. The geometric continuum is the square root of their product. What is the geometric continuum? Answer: 7.56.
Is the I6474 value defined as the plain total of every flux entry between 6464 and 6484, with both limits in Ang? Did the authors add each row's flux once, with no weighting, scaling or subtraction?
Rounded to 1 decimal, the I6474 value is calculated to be 53.2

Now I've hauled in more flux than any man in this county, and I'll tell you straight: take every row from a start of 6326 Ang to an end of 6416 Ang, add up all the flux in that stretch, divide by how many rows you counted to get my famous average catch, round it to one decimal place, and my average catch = 7.4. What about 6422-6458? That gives 7.6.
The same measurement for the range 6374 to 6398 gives 7.6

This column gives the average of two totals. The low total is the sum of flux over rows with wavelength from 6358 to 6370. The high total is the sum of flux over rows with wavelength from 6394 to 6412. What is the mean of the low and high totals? 37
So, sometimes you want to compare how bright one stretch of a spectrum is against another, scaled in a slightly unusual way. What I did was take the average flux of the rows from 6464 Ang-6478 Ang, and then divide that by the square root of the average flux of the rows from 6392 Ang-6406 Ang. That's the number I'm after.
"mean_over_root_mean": 2.82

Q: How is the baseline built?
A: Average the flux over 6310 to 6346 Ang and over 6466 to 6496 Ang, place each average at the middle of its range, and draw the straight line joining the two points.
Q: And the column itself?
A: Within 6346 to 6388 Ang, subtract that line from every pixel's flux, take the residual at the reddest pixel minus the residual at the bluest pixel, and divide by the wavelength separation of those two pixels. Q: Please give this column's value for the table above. 0.00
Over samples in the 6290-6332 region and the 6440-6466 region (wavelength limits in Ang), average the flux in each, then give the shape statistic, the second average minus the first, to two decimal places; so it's 0.32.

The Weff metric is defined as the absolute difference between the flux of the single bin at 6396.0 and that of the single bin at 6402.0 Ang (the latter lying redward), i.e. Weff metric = 0.24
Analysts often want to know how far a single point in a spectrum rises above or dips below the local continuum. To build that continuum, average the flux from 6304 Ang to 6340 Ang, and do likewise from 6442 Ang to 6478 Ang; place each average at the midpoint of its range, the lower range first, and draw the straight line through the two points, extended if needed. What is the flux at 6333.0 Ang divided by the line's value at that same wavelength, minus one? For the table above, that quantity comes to 0.001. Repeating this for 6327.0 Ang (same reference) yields 0.006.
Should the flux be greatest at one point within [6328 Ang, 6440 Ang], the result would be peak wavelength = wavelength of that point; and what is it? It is 6390.0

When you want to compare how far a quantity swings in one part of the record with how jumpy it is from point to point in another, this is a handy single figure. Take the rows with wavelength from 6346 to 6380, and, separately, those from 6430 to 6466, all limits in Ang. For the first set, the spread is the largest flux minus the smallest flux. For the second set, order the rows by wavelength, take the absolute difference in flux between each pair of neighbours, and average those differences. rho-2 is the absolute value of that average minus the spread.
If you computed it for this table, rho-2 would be 1.7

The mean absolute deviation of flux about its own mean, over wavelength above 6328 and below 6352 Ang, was 0.14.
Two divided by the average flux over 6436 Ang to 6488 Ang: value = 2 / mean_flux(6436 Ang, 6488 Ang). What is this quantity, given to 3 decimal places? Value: 0.263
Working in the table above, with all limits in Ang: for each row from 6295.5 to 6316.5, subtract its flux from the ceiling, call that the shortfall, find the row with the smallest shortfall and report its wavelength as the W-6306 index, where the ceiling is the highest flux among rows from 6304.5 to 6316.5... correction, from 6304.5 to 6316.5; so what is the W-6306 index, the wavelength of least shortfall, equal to 6300.0 Ang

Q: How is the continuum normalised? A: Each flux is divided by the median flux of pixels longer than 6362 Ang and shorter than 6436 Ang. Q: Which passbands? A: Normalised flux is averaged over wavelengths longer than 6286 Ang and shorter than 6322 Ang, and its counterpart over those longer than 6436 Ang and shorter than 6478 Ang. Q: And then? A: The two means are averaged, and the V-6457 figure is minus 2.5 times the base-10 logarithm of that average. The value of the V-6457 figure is 0.002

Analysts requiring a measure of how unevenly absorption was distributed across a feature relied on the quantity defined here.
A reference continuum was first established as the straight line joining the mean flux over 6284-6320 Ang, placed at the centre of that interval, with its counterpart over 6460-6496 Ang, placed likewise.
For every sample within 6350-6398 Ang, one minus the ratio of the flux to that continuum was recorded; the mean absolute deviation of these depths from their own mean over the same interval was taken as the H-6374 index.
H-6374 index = 0.0480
